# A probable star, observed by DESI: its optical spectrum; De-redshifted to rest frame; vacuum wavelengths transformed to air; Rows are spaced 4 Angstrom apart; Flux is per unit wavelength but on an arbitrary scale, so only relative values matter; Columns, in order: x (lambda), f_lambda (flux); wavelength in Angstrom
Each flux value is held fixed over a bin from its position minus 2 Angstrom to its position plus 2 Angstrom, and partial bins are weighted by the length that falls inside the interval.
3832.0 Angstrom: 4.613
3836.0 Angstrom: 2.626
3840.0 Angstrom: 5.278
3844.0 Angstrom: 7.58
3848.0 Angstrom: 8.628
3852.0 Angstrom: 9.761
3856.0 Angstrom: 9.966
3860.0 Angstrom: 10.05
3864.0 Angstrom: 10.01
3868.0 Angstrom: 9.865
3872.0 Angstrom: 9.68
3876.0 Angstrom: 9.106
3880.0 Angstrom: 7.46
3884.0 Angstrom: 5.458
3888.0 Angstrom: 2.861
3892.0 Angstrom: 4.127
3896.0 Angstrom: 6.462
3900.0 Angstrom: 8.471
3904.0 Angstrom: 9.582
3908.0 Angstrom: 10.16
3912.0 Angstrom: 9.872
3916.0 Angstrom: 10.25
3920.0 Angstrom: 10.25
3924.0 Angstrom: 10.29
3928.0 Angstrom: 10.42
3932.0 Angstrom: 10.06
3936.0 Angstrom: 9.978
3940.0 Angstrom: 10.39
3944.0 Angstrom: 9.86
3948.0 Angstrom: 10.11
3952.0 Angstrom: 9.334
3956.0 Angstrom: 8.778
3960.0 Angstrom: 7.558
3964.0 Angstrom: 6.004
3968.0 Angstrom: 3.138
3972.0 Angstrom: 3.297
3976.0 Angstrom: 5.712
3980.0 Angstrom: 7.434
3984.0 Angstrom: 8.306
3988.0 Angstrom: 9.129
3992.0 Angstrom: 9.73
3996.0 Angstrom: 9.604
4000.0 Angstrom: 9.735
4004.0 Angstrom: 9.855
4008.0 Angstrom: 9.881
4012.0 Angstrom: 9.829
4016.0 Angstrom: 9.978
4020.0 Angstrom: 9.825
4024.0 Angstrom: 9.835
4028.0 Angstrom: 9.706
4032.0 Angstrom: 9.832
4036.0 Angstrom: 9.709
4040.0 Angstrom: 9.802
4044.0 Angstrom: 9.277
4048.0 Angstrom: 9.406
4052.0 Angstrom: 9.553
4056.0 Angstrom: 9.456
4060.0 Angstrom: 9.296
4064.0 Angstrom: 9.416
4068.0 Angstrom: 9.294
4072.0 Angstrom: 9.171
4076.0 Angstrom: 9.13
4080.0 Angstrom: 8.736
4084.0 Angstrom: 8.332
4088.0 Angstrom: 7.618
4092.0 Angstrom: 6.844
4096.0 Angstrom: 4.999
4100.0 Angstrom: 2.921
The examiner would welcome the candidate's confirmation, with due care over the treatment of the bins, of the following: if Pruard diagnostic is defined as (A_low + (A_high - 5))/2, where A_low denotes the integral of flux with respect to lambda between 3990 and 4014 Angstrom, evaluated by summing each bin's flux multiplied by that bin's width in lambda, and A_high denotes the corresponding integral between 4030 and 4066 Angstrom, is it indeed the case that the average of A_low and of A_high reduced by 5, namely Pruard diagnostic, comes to 286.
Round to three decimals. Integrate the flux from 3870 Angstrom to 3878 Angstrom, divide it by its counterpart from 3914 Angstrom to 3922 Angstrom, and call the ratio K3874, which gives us 0.916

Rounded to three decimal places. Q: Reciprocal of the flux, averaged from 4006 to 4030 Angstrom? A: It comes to 0.102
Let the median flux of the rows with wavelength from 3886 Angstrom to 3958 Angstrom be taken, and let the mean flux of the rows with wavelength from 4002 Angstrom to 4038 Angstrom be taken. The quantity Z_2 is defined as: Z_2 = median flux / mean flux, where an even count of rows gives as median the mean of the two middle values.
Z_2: 1.01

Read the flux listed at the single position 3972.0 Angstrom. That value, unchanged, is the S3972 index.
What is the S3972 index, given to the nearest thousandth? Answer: 3.297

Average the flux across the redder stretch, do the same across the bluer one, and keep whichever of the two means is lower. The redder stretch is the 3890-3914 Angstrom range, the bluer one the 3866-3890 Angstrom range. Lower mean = 7.4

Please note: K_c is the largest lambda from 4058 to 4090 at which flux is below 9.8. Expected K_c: 4088.0 Angstrom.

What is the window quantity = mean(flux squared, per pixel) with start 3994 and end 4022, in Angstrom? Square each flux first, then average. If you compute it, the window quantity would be 96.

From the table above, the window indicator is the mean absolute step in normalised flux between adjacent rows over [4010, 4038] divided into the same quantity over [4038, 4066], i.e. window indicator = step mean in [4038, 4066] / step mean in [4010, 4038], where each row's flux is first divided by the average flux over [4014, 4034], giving 1.71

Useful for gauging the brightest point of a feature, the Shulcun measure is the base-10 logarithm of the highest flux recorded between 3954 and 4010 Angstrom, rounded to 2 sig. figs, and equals 0.99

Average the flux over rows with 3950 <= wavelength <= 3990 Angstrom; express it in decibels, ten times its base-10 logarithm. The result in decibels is 8.4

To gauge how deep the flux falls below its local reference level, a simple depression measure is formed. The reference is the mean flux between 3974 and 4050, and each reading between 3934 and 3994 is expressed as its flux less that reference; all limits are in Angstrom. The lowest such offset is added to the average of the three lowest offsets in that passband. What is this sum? -11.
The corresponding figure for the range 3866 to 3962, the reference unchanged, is -12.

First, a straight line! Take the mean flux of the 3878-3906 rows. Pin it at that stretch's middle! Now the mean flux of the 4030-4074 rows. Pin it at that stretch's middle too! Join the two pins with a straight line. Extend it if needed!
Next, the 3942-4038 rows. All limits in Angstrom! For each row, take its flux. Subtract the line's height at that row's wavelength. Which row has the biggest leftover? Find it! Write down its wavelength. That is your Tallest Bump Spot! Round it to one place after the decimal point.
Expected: 3948.0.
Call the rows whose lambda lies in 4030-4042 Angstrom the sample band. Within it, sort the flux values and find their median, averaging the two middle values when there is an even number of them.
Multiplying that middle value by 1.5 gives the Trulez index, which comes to 14.7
